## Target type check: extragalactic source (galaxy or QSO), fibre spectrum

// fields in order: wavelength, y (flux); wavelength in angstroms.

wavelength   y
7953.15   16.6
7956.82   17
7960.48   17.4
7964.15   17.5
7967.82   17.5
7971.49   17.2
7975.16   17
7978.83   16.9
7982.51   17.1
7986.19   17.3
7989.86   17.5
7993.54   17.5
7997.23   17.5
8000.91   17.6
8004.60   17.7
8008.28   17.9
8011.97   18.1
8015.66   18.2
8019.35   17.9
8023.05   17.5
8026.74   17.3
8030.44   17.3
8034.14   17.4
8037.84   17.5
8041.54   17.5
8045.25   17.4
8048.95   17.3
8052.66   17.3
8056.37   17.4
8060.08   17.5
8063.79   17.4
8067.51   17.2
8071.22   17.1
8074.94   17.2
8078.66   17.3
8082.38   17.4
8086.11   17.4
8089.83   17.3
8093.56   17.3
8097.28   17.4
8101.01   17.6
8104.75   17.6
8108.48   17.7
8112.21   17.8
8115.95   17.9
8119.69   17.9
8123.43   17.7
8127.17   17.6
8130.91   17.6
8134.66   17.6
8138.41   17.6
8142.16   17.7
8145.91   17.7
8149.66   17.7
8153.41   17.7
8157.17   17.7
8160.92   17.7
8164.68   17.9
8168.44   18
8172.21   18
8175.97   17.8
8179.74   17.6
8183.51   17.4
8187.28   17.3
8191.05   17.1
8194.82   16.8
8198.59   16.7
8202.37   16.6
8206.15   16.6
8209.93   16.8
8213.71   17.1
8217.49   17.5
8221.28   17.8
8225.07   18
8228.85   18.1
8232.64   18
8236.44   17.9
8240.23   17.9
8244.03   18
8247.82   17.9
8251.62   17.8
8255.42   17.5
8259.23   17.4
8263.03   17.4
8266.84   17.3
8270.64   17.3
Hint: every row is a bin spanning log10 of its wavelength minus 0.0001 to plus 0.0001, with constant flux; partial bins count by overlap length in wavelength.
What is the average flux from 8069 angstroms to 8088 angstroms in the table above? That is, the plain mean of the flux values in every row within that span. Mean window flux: 17.3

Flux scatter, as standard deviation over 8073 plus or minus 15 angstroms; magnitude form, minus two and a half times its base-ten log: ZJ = 2.2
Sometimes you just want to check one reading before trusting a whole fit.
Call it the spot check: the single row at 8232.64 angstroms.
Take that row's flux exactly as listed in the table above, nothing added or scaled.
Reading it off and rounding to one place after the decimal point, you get 18.0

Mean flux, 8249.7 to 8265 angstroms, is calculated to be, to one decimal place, 17.5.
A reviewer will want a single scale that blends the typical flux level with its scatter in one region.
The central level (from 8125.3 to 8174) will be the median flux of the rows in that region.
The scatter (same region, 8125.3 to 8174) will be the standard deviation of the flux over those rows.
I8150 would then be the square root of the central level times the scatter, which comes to 1.6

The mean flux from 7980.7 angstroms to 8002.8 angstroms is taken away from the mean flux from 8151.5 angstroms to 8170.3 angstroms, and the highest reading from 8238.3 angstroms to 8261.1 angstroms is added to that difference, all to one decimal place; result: 18.4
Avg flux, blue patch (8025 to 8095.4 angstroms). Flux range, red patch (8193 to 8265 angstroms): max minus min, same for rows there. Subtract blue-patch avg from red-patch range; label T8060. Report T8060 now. -15.8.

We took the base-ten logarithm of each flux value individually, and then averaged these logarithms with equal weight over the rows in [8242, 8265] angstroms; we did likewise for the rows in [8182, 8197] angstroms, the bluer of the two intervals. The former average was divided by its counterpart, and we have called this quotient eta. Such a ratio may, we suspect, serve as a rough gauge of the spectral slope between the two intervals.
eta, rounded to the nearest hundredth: 1.01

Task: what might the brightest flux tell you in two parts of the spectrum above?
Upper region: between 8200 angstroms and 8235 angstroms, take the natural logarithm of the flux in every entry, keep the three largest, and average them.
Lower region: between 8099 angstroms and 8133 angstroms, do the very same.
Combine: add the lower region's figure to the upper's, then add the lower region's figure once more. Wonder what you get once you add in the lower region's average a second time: 8.66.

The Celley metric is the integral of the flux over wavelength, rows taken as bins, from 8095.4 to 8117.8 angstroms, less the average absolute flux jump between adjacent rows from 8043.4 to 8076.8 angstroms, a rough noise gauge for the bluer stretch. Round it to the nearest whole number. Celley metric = 396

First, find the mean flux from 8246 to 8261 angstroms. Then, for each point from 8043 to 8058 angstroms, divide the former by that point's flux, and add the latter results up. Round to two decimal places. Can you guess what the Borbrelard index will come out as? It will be 4.07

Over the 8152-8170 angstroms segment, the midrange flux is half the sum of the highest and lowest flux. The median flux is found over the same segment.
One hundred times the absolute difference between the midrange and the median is 15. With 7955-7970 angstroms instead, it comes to 20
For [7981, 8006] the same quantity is 10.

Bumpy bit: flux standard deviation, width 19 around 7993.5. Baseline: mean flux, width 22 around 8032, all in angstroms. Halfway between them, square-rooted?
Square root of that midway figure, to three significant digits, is 2.96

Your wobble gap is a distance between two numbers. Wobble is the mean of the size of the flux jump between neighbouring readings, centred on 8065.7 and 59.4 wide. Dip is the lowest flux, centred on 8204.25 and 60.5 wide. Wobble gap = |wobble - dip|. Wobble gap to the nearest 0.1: 16.5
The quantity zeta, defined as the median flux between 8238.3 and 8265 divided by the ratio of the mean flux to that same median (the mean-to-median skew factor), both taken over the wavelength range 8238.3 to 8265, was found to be 17.9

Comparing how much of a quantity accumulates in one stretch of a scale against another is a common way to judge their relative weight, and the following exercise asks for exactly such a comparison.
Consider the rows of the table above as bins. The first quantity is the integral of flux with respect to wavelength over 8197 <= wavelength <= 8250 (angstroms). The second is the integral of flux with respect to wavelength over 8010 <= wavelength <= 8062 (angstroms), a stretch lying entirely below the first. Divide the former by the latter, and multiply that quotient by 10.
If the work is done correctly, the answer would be 10.2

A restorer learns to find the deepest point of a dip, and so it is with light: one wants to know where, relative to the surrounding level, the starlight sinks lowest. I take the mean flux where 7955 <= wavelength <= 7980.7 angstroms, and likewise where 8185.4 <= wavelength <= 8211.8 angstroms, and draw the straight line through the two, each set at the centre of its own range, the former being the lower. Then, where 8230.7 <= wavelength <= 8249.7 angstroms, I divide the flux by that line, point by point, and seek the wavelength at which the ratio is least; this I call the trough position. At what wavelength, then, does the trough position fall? 8236.44 angstroms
